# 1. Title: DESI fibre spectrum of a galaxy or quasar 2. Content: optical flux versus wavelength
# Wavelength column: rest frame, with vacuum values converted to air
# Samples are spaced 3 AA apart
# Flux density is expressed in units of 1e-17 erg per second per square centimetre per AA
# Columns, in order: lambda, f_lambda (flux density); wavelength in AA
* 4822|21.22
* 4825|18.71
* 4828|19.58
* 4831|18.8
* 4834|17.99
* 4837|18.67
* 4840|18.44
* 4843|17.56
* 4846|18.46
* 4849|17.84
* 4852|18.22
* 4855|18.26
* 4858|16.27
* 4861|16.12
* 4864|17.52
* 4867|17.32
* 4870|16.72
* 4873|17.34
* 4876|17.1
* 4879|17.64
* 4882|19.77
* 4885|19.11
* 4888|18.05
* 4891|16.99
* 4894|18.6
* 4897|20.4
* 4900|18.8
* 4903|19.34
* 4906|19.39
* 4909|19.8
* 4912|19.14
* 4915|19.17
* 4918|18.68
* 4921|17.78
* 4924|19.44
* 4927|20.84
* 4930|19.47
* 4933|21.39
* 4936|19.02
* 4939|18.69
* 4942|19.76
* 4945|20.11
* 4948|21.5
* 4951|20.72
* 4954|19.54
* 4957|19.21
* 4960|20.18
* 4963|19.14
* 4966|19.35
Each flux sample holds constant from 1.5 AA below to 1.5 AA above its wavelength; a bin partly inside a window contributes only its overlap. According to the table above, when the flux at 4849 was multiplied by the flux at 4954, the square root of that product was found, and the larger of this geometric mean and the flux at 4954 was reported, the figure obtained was 19.5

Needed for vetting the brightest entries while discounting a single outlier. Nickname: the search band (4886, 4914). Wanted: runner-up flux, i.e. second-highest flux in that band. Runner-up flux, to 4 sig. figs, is 19.80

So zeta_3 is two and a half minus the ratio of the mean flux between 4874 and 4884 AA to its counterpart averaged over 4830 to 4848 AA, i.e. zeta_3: 1.51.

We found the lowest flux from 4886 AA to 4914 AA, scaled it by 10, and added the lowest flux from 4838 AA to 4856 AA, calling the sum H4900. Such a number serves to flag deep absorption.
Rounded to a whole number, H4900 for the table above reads 187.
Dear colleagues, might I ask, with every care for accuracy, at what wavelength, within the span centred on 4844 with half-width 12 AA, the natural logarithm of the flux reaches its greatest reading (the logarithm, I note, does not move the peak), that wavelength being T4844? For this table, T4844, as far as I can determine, 4837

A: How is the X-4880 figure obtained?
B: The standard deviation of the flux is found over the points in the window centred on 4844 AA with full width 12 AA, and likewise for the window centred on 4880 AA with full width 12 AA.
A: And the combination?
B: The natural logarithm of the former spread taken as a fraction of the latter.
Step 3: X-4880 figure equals -1.0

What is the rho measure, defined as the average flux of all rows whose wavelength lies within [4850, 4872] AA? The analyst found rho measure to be 17.2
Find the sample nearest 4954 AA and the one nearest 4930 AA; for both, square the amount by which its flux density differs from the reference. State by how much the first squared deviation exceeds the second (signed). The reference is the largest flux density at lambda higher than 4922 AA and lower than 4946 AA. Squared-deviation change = 0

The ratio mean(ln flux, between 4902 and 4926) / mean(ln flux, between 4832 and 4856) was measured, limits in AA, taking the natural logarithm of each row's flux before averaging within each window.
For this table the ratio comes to 1.02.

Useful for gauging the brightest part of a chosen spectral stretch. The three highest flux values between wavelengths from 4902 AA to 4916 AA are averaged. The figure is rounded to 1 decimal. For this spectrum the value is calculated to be 19.5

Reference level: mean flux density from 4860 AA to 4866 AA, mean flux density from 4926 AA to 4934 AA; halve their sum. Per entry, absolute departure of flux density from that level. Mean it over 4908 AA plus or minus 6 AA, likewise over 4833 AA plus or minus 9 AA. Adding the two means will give 1.06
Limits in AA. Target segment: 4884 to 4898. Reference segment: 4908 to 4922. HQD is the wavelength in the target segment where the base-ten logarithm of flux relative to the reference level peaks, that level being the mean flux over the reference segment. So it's 4897 AA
